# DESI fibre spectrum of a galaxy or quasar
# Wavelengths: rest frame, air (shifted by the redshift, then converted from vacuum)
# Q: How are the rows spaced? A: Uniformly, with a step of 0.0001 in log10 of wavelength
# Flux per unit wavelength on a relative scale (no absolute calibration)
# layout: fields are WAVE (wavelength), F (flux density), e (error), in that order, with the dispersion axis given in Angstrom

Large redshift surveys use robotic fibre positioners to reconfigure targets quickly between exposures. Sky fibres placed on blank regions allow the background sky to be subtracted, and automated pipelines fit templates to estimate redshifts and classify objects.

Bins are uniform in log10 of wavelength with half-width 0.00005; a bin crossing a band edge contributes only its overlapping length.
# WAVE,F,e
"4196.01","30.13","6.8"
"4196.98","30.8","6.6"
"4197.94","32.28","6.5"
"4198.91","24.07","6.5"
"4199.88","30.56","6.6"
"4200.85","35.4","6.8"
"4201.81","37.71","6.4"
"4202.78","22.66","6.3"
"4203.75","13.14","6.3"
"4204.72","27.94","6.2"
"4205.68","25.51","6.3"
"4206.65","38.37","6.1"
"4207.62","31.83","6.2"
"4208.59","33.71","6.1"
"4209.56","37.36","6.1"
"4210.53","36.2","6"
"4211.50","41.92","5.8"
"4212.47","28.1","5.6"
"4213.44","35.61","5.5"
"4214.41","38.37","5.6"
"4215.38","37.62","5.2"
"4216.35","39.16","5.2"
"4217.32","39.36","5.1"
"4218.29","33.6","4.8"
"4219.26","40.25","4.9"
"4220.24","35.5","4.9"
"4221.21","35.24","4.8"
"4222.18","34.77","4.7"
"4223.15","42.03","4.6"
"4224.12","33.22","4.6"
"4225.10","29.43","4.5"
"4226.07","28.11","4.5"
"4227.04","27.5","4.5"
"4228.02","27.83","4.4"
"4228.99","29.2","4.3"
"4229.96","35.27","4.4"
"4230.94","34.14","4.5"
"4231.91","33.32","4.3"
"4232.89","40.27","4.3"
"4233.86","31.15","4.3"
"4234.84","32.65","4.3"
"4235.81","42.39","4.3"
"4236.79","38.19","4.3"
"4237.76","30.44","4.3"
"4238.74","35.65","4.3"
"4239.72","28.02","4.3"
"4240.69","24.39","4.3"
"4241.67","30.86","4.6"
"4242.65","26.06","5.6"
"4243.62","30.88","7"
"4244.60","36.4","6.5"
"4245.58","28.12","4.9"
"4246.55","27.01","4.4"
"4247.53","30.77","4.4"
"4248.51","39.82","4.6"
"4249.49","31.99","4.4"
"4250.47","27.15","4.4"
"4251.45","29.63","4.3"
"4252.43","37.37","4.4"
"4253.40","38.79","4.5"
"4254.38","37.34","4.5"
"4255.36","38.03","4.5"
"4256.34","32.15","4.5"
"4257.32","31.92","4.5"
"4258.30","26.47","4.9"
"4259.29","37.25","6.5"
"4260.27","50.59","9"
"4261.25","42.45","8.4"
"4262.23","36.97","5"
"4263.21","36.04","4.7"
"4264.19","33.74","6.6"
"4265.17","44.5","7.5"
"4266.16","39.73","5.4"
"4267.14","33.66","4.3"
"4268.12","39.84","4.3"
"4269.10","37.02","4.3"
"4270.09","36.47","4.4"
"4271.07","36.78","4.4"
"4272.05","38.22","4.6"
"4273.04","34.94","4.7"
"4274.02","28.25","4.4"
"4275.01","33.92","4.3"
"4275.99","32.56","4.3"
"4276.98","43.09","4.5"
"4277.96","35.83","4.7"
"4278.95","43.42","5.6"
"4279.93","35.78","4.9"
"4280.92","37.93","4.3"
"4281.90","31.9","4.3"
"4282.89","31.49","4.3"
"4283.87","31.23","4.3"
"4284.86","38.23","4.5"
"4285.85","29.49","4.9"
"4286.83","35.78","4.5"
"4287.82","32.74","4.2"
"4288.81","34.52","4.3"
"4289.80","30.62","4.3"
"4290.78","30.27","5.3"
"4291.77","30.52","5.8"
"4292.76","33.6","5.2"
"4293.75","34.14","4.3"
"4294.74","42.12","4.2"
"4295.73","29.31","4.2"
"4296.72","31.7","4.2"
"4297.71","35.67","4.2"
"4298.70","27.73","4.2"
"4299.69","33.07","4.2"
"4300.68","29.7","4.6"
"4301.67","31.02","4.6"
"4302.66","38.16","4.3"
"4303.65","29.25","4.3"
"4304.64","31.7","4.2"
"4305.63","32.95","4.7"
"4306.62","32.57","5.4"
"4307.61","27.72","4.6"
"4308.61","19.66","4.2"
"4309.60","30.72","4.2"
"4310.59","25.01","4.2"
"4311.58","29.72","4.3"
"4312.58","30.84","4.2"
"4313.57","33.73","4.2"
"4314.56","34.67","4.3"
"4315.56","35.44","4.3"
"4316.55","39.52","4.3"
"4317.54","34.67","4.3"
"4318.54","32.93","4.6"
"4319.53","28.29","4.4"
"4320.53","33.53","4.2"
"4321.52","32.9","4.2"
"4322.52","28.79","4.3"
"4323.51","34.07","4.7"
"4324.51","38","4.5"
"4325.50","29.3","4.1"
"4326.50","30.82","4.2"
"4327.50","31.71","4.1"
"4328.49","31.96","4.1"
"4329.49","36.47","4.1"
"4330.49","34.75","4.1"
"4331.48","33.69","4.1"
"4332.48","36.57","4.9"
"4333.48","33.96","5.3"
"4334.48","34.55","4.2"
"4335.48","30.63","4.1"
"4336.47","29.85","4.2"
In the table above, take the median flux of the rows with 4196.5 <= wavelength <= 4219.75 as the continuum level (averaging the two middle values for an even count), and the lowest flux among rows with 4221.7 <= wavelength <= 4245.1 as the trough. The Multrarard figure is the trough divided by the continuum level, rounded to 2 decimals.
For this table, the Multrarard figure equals 0.71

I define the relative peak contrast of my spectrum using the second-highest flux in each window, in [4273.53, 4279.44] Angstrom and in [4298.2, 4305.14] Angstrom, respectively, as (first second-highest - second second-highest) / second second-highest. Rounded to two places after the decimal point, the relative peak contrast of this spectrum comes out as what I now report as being 0.30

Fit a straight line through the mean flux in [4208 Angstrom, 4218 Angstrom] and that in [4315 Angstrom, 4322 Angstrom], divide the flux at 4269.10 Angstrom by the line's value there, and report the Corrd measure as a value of 1.05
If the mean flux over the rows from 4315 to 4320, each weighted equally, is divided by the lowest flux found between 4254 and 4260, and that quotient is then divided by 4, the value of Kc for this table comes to 0.323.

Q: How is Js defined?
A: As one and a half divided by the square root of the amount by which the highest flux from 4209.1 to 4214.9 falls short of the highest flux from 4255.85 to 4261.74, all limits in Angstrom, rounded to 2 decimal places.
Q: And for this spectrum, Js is 0.51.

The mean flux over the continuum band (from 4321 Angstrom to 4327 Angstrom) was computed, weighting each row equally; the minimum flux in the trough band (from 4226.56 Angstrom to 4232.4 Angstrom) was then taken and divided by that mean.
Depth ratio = 0.85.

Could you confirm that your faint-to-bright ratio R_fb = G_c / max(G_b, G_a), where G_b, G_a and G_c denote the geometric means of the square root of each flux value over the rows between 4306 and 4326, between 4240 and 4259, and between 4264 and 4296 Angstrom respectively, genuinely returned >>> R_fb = 1.05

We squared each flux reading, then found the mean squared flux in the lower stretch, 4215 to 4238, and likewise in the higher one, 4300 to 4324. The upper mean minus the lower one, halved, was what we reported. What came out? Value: -103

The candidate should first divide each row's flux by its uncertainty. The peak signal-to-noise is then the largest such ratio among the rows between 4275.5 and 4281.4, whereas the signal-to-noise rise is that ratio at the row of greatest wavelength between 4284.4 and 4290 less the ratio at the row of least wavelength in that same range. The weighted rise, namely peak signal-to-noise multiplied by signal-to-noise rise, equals -13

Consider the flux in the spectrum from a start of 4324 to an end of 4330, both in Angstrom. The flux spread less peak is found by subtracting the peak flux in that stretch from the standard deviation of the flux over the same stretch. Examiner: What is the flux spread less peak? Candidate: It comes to -35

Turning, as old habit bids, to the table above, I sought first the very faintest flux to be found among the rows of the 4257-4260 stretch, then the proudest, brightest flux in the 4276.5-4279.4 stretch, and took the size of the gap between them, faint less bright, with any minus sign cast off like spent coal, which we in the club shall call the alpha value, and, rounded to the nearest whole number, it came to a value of 17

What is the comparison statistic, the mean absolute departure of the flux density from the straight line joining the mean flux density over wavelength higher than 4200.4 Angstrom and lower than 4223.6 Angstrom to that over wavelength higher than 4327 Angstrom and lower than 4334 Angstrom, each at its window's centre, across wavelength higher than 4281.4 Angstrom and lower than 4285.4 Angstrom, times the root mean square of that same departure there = 9.2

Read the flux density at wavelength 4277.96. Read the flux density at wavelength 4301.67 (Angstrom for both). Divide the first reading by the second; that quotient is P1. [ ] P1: 1.16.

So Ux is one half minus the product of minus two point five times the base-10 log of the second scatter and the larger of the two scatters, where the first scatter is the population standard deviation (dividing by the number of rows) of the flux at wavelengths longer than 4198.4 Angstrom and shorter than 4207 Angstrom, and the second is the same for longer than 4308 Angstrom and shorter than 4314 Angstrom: 13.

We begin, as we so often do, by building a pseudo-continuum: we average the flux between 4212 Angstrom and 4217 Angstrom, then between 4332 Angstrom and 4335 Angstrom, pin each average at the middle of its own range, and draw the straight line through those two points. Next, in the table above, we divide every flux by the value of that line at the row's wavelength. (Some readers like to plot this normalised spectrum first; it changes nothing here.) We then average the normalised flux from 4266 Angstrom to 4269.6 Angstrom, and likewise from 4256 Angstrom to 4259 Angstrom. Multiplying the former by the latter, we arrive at 0.90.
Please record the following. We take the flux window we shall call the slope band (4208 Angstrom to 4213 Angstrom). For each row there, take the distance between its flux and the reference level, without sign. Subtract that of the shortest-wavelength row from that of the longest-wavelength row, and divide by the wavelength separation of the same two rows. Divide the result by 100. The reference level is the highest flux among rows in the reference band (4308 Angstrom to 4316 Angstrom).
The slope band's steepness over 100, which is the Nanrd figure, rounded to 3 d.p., 0.014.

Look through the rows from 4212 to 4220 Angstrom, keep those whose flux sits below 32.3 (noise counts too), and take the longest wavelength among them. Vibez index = 4212.47 Angstrom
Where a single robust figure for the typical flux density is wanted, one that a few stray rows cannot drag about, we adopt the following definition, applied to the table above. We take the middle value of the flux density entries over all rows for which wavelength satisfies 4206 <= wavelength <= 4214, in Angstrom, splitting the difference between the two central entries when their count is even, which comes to 35.9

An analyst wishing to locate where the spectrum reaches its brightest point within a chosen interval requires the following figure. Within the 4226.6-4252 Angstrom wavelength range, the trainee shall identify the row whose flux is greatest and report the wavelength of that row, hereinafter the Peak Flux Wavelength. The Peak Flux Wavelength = 4235.81 Angstrom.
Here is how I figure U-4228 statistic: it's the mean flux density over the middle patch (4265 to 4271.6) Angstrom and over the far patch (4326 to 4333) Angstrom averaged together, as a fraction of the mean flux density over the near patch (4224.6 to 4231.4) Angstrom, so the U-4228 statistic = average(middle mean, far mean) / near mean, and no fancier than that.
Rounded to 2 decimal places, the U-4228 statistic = 1.19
